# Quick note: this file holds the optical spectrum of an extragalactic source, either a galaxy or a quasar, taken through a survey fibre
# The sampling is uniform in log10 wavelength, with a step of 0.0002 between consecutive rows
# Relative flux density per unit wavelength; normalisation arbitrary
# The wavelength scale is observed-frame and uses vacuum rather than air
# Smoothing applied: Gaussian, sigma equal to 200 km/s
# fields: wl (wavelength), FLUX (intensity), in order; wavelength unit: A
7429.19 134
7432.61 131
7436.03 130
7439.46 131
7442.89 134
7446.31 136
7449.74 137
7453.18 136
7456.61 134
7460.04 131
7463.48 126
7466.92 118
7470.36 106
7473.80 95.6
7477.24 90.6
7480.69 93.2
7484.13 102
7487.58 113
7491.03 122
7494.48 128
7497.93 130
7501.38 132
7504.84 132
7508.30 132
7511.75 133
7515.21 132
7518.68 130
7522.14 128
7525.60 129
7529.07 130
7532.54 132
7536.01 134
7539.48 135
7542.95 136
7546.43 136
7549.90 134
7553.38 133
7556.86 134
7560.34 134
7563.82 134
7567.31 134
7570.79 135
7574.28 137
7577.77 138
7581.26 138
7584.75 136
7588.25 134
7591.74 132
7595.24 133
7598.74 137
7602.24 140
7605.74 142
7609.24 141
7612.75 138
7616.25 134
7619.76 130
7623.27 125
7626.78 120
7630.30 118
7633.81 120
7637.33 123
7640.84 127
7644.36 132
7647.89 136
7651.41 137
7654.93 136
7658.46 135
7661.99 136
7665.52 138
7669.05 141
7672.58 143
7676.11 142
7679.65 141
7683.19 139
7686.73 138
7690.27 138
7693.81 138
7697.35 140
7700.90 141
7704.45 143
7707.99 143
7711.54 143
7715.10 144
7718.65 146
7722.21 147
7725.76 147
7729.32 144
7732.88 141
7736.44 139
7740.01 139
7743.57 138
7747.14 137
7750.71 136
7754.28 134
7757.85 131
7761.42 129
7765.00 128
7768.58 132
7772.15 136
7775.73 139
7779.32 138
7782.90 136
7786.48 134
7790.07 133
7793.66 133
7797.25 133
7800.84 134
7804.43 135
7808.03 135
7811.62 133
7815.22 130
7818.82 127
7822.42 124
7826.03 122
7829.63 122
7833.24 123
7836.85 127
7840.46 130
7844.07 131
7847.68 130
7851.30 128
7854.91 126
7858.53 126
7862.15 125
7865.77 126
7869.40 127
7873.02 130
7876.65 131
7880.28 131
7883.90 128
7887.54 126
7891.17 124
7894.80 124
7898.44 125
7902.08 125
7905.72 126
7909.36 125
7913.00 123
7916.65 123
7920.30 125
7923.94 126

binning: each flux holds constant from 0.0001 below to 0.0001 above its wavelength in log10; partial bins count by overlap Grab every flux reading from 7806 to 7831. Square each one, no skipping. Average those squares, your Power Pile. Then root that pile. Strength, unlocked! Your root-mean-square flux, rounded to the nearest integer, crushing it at 128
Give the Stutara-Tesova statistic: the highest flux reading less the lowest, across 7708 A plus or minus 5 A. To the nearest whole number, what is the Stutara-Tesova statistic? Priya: 0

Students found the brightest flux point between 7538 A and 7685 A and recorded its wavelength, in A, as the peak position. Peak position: 7672.58 A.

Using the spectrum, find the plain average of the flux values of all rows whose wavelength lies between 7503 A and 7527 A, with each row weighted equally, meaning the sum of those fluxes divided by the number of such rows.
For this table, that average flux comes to 131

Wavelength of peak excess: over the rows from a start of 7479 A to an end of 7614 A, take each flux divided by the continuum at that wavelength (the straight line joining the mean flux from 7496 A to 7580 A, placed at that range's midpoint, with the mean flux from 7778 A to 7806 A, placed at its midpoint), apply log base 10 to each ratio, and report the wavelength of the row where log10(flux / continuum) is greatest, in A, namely 7605.74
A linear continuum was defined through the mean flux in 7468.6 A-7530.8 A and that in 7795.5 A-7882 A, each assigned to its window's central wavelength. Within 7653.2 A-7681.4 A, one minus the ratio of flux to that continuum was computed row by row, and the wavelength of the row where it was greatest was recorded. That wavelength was 7658.46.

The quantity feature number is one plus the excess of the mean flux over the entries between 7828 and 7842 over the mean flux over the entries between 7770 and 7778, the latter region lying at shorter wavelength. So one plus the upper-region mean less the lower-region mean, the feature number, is -11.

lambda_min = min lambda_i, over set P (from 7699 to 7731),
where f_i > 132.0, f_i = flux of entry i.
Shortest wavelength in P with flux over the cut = 7700.90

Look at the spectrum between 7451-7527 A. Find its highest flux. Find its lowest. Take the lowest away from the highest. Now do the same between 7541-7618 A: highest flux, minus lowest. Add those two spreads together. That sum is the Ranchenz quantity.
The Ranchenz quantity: 55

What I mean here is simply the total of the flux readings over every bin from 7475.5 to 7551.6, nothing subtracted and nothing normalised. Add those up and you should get 2764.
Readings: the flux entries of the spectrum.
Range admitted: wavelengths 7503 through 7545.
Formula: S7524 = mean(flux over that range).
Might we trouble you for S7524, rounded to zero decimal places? 132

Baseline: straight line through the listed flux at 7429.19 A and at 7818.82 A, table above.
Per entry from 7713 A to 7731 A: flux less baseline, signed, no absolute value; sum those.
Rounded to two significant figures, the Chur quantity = 84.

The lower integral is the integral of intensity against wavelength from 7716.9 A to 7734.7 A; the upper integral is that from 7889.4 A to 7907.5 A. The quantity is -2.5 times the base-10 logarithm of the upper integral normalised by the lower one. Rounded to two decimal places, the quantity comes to 0.14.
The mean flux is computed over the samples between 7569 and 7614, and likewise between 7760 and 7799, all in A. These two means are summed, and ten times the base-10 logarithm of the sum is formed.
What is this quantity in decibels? 24.3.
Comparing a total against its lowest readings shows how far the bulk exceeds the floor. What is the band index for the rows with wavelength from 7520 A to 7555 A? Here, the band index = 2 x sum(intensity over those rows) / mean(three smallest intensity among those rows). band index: 20.6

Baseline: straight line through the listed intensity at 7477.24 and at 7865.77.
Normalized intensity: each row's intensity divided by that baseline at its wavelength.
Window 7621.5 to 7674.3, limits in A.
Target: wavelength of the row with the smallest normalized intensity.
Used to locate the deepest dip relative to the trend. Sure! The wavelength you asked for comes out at 7630.30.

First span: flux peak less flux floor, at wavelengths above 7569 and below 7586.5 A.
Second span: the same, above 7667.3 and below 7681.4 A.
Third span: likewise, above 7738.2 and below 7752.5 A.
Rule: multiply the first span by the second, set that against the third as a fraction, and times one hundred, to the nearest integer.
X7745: 200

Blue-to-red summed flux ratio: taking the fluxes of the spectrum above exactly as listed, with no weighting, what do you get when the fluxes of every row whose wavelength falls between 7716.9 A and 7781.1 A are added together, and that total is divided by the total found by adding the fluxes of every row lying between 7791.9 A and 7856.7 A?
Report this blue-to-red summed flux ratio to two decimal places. 1.07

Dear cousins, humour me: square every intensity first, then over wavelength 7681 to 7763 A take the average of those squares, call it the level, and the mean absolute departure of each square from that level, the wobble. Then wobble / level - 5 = -4.949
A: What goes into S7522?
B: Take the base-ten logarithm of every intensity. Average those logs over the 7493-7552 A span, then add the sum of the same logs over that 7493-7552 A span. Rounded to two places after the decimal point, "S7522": 38.17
